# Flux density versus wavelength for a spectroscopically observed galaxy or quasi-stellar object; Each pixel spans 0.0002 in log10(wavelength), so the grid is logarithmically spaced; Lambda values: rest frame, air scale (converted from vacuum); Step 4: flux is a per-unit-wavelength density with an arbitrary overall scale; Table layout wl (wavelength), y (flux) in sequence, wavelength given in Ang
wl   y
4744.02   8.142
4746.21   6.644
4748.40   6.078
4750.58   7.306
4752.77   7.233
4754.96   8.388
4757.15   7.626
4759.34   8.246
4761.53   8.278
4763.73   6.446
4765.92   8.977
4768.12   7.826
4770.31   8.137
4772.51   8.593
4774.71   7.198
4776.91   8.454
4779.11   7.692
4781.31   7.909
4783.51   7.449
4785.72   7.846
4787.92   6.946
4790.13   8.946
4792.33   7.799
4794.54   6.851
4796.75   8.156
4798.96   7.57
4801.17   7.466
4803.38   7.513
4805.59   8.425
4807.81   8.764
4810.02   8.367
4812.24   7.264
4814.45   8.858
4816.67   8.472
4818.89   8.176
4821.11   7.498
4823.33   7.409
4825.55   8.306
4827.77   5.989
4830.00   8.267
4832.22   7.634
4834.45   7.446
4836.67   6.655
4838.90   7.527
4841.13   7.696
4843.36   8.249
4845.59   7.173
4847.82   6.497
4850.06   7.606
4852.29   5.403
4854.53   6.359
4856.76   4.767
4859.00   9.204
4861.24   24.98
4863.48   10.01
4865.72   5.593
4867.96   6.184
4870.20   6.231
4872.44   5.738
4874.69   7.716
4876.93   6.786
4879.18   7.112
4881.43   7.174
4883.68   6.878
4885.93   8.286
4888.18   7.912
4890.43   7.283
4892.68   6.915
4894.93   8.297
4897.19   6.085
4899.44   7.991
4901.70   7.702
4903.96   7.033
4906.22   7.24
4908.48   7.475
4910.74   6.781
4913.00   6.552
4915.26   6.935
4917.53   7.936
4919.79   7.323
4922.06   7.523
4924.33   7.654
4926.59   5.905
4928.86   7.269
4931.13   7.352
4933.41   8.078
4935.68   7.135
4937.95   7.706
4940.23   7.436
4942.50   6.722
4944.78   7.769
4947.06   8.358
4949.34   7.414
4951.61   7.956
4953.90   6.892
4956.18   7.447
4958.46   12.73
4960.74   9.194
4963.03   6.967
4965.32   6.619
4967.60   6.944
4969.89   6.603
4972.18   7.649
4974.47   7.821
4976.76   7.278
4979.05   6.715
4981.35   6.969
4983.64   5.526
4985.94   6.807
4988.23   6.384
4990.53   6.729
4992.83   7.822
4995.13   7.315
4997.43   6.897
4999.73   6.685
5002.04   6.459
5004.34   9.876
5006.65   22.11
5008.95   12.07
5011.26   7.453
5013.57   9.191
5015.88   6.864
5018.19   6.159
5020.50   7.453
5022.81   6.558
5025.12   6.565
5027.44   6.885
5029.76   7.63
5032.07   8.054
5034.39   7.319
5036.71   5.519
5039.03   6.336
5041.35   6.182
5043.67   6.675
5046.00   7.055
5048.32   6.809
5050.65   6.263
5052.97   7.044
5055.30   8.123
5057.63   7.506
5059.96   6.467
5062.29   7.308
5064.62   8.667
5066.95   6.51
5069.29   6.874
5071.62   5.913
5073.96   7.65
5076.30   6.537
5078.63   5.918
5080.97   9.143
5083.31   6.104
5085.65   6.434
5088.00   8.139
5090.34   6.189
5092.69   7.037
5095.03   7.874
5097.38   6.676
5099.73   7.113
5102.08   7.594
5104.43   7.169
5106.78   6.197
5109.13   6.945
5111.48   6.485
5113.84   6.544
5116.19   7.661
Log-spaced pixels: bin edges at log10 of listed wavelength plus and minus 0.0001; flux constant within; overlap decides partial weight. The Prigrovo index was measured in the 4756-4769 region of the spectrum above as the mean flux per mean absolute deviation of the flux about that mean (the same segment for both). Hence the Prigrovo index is 13.2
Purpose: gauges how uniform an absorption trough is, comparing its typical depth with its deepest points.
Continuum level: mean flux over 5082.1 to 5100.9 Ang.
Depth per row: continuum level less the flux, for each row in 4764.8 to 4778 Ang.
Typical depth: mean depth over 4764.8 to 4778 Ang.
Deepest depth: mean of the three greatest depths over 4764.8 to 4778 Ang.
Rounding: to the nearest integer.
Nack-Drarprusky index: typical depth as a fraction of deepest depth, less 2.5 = -1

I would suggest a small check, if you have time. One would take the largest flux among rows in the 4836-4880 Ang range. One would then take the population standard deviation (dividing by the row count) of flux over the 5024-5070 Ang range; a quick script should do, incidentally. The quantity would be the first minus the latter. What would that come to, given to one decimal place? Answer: 24.2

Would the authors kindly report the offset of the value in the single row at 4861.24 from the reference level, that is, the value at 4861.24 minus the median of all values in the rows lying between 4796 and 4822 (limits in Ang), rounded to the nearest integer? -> 17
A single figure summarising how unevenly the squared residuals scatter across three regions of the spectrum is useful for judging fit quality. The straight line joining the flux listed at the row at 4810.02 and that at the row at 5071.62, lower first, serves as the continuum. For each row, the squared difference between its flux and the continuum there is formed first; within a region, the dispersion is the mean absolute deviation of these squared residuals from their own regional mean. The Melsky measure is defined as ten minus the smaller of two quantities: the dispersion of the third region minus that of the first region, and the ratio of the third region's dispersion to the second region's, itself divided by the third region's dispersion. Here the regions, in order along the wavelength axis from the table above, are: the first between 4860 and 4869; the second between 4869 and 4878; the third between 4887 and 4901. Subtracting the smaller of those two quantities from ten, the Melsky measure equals 118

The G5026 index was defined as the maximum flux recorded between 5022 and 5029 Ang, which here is 6.885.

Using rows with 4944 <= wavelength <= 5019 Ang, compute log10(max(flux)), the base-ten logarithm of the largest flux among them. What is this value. 1.34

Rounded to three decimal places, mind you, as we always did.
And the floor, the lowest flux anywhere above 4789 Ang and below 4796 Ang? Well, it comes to 6.851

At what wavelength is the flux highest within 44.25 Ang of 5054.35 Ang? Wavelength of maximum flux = 5013.57 Ang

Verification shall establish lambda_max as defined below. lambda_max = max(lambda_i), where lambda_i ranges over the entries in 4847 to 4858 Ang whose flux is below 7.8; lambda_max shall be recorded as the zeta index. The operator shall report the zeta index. 4856.76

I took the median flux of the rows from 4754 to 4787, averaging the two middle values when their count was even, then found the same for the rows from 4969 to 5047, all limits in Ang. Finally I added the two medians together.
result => 14.8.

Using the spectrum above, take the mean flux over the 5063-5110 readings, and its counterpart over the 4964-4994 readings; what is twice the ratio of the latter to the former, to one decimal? 2.0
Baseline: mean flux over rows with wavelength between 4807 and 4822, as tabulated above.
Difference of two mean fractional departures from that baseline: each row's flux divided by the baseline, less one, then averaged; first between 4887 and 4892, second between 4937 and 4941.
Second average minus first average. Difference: 0.00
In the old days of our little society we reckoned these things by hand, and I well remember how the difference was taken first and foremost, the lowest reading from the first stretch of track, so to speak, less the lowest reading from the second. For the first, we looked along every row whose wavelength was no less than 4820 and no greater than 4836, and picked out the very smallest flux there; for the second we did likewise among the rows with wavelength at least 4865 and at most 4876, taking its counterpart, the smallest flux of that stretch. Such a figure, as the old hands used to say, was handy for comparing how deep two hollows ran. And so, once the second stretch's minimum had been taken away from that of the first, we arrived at 0.4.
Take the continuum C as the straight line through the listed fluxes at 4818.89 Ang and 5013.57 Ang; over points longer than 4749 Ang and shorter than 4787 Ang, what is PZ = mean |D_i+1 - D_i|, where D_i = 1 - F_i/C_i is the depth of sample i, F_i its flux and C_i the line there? 0.11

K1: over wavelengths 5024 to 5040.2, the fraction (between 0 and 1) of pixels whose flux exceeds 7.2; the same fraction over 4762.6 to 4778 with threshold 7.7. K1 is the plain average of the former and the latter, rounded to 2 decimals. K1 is 0.57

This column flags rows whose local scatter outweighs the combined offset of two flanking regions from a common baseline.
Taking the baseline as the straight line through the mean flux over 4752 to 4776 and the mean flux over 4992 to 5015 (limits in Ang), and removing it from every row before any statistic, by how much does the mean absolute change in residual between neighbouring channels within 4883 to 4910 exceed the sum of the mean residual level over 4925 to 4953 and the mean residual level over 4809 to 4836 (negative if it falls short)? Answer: 3.1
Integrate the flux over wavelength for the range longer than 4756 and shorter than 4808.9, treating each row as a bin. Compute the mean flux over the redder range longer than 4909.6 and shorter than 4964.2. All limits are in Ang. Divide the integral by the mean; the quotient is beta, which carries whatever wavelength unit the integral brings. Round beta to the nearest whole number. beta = 55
